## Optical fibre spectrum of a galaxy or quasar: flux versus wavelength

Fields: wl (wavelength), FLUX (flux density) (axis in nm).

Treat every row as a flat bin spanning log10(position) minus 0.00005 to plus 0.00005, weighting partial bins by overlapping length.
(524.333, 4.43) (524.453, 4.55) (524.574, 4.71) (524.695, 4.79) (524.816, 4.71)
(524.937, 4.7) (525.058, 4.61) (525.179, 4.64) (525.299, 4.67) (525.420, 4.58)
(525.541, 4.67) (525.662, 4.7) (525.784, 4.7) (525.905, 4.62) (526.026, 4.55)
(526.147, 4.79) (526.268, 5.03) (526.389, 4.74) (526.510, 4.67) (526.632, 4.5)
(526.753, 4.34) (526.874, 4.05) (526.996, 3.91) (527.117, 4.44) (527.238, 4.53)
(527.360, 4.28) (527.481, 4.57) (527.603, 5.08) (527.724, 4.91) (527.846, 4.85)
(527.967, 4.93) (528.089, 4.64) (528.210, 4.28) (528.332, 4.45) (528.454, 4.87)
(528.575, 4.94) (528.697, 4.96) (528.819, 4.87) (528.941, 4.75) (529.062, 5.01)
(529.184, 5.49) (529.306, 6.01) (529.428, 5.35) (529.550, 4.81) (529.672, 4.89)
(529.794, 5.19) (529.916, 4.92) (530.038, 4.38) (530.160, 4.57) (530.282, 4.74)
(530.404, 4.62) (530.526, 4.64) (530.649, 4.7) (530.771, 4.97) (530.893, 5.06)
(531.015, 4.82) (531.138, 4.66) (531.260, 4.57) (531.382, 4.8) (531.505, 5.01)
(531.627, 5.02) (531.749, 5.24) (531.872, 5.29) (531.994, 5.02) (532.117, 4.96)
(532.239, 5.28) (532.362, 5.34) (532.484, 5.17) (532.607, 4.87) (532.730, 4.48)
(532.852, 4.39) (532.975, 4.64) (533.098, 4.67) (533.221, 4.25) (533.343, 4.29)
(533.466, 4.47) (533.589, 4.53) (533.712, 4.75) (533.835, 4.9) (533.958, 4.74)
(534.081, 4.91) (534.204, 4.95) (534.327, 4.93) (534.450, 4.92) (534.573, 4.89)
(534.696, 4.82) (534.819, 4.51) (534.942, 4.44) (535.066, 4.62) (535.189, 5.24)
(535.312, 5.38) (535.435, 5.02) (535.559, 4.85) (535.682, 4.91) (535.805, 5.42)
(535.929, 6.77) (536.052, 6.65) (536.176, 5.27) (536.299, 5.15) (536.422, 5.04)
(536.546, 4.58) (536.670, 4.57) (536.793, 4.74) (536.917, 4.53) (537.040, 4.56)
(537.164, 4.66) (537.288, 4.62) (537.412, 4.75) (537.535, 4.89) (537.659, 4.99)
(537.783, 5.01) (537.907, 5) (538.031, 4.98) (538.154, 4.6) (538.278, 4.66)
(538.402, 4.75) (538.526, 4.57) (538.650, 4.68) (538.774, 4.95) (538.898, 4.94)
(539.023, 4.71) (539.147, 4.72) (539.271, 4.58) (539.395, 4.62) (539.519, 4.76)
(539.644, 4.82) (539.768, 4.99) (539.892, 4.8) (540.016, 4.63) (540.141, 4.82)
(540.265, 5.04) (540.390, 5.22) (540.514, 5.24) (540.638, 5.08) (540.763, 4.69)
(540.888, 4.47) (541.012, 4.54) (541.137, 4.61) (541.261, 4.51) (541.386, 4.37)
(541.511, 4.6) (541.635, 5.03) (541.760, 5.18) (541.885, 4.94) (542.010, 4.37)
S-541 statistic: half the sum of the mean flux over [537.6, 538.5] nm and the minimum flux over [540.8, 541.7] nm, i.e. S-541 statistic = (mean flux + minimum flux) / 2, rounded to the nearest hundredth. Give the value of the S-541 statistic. 4.61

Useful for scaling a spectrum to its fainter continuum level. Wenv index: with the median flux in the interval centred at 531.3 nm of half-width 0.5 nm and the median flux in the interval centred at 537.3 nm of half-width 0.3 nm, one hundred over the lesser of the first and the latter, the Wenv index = 21.5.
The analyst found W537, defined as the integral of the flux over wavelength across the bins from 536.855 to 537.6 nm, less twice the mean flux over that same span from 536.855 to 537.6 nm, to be -6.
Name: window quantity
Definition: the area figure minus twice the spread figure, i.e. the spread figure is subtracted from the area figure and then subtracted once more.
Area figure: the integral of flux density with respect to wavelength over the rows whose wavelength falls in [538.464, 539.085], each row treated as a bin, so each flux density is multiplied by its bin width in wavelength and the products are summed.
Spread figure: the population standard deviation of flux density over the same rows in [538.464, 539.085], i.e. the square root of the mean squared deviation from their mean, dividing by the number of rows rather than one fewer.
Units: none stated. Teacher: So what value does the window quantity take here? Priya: 2.66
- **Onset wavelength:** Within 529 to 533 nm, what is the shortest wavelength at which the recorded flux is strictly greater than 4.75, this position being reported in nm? 529.062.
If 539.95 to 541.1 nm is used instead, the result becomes 540.141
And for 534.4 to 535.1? 534.450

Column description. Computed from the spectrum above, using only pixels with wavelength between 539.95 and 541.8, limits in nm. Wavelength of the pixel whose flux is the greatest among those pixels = 540.514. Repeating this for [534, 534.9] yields 534.204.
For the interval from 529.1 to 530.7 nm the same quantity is 529.306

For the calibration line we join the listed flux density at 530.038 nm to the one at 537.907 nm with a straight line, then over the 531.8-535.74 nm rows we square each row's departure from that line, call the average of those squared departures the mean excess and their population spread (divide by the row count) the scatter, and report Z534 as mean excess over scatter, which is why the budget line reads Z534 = 0.7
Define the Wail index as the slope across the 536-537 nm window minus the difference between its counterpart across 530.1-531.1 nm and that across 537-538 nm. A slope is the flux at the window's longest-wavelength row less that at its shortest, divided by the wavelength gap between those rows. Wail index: -2.2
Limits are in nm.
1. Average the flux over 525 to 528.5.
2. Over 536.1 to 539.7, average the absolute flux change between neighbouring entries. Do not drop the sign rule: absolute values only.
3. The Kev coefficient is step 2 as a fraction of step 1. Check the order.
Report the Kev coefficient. 0.026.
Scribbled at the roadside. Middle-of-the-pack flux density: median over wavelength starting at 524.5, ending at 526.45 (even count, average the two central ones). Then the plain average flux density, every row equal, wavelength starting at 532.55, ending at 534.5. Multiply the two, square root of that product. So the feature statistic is 4.68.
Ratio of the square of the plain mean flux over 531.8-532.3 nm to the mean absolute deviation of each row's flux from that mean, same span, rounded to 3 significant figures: 179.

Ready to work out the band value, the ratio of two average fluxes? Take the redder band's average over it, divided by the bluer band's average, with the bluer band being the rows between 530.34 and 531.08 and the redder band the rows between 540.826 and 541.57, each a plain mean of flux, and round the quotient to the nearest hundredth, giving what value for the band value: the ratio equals 0.94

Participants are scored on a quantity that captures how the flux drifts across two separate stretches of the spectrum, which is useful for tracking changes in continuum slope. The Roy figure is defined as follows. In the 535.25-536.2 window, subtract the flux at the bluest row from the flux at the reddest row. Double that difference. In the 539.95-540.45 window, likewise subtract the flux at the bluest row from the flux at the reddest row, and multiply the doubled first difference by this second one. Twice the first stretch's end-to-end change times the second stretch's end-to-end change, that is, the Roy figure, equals -0.13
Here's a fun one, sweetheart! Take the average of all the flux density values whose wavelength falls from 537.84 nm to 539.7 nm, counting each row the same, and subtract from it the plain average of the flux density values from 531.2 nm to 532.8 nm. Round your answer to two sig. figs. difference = -0.25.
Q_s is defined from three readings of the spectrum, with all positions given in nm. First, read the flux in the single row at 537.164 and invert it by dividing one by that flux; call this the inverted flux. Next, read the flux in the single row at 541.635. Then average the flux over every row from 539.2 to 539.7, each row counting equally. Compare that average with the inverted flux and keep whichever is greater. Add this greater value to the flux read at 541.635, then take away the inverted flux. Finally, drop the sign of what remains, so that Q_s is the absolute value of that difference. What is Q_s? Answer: 9.5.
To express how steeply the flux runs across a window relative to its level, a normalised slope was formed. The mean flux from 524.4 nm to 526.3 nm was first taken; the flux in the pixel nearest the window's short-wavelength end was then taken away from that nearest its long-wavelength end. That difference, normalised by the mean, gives 0.10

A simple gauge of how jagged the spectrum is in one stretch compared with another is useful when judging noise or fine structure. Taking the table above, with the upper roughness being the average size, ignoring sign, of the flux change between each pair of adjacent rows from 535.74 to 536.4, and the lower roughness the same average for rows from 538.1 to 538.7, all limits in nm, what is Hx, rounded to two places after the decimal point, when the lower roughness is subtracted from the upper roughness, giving 0.63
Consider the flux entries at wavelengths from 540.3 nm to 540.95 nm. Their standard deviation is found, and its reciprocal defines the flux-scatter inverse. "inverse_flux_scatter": 3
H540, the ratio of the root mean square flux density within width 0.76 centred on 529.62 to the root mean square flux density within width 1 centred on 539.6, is 1.099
